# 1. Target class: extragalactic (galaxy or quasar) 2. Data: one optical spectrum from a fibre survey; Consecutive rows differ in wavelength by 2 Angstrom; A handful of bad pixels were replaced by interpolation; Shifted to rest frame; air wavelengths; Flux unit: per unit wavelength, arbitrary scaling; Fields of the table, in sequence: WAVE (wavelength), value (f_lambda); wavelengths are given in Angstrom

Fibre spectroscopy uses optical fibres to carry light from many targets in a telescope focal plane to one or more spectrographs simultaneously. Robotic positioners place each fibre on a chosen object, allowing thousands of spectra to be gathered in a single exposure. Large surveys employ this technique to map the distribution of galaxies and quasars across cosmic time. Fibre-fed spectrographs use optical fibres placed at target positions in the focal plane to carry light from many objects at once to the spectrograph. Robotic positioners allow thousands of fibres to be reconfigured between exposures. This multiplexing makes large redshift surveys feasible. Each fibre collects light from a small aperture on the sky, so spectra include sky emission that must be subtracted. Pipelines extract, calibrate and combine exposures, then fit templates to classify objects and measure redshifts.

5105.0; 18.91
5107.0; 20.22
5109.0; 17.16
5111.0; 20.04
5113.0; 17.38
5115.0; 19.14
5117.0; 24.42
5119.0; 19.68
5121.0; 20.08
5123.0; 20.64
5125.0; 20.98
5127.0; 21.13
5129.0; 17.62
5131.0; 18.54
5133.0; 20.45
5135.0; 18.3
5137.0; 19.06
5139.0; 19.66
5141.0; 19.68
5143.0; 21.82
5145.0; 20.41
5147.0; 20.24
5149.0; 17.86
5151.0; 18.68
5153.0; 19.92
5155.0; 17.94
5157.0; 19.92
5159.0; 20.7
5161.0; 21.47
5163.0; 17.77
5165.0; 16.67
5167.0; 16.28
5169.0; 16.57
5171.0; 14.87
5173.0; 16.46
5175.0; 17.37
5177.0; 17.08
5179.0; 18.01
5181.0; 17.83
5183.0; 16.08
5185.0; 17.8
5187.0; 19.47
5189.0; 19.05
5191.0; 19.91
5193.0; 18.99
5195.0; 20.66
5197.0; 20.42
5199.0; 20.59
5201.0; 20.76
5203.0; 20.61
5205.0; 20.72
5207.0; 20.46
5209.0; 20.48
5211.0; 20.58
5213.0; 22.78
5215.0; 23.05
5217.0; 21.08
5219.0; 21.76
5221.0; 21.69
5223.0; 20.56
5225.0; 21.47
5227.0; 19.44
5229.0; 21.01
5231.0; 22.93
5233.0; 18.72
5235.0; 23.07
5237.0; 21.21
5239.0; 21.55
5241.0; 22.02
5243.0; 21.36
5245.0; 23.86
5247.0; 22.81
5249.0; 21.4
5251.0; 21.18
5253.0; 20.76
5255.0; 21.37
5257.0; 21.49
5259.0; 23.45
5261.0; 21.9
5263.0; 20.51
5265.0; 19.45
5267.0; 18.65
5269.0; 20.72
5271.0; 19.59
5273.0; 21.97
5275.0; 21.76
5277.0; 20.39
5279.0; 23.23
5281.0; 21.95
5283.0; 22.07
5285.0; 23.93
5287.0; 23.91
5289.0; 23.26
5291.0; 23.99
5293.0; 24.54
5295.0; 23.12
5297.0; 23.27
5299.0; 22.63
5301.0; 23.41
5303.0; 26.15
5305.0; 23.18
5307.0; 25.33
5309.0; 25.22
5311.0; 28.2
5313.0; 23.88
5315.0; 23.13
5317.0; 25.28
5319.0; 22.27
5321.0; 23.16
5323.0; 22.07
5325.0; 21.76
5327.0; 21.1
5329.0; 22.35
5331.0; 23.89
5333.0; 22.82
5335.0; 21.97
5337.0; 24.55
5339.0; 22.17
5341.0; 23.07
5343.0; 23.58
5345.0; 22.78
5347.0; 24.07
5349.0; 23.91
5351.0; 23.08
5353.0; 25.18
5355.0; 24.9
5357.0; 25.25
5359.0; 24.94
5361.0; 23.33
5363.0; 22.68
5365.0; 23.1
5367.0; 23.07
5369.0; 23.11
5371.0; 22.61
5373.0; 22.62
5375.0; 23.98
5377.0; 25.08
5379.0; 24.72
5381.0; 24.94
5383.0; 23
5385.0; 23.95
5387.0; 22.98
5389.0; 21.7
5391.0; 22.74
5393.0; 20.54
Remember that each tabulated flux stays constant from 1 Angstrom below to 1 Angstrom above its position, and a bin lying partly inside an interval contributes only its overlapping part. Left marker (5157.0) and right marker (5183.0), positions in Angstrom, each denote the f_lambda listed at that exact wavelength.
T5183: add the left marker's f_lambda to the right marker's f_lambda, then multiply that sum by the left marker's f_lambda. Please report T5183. 717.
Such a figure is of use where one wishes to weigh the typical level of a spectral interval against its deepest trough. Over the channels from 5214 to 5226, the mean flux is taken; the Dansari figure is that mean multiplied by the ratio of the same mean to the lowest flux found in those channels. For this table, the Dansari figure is 22.7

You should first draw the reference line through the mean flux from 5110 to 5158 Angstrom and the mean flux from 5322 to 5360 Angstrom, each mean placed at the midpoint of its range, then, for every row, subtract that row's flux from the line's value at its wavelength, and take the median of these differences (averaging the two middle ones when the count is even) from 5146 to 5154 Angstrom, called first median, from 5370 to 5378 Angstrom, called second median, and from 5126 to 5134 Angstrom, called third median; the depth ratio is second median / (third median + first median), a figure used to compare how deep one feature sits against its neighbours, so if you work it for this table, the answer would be 0.6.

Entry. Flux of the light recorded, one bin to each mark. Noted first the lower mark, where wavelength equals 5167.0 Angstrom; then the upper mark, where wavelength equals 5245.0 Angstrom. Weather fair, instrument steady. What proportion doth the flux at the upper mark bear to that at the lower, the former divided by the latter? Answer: 1.47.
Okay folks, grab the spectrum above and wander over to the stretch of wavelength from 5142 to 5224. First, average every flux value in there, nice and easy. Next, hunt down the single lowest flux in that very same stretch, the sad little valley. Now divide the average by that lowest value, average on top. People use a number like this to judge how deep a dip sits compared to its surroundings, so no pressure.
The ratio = 1.30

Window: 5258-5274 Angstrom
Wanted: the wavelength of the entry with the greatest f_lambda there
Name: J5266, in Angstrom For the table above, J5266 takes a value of 5259.0 Angstrom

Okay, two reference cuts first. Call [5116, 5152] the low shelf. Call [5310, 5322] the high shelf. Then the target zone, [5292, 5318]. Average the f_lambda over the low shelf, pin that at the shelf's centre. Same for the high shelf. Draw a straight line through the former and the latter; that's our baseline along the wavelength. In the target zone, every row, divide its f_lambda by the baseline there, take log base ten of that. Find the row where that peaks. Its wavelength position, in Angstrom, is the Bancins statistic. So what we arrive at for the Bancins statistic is 5311.0 Angstrom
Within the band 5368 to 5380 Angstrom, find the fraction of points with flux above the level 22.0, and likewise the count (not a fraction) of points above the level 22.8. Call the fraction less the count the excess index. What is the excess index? -3.0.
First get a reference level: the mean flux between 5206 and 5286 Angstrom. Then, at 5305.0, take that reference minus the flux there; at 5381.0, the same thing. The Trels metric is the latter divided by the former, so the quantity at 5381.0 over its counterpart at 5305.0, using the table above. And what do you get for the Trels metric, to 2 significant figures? 2.0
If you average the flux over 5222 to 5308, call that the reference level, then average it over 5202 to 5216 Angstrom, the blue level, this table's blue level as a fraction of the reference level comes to 0.96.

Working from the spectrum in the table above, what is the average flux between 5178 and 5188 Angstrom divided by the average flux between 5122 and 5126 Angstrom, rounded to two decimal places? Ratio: 0.86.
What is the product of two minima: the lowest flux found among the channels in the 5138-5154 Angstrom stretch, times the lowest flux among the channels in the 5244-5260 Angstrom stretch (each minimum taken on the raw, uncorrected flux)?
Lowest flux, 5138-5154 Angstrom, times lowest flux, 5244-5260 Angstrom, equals 371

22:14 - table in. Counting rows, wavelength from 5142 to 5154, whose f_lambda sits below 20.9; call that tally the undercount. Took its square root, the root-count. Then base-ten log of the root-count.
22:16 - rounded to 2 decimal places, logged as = 0.35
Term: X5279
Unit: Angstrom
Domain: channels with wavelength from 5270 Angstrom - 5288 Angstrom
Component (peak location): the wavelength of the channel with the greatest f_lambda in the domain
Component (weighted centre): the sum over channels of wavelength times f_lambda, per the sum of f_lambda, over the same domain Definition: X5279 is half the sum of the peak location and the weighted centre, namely 5282.1 Angstrom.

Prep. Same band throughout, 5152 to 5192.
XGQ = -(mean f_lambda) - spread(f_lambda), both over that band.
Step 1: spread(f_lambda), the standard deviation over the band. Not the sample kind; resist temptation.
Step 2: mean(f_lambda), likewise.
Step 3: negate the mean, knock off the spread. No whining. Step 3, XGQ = -19.8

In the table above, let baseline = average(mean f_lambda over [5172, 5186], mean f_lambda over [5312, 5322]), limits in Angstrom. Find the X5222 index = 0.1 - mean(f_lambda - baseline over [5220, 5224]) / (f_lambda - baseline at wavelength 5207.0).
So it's -10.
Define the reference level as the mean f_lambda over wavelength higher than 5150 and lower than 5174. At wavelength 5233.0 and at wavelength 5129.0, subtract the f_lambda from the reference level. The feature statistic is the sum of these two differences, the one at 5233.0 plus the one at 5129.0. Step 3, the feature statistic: -0.1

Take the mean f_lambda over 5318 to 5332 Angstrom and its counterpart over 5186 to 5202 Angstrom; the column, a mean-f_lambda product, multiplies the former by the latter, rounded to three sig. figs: 447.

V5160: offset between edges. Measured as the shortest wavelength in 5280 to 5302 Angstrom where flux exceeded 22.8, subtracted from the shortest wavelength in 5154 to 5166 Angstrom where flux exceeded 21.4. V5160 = -124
